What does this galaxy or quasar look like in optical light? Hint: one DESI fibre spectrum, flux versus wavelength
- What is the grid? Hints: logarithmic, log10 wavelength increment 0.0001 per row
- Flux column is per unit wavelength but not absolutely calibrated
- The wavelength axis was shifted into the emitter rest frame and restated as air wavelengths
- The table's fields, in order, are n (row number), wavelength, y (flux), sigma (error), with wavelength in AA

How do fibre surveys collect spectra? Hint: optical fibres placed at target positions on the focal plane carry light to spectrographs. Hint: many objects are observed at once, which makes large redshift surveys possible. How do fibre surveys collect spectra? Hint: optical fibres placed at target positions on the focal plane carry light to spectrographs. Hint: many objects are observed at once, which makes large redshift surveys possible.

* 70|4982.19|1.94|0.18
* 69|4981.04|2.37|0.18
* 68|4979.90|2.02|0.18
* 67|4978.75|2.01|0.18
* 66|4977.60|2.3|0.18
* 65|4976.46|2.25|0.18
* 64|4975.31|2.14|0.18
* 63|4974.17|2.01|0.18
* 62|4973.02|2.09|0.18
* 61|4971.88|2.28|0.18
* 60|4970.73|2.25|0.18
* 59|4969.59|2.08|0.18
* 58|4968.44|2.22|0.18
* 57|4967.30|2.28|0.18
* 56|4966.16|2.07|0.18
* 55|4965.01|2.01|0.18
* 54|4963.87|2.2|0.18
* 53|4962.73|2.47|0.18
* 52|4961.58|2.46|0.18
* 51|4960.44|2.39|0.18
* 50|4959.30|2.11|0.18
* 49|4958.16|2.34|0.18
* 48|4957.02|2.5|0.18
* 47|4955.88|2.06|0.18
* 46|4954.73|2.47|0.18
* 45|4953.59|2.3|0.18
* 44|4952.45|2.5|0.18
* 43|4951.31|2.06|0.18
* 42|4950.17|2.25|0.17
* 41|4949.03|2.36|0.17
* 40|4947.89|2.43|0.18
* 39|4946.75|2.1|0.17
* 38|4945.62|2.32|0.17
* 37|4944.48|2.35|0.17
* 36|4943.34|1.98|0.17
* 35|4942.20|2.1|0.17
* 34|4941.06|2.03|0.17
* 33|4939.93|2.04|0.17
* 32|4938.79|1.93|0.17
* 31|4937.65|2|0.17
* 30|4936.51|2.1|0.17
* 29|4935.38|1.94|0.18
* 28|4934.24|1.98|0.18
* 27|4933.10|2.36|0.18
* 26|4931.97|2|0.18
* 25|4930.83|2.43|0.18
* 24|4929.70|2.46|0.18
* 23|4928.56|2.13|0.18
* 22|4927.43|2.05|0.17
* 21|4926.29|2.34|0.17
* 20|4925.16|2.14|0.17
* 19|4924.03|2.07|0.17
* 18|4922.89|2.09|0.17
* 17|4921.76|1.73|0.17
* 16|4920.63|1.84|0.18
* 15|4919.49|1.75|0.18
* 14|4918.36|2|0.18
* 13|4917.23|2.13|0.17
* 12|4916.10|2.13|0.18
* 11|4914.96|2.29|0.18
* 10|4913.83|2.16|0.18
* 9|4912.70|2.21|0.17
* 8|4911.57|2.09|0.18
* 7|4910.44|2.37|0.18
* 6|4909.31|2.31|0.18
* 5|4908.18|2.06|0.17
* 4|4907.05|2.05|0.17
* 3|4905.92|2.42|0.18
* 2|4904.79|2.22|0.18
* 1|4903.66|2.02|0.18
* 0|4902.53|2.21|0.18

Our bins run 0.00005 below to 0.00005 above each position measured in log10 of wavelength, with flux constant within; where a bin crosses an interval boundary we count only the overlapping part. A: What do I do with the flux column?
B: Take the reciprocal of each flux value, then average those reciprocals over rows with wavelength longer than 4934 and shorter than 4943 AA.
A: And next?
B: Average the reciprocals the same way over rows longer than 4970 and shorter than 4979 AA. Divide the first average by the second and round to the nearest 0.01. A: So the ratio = 1.07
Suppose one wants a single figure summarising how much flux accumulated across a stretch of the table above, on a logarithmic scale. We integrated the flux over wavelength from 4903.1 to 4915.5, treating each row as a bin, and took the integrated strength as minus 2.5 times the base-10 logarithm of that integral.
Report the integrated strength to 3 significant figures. -3.59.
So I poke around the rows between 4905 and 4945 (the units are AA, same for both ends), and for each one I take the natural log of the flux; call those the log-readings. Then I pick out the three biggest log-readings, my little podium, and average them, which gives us 0.891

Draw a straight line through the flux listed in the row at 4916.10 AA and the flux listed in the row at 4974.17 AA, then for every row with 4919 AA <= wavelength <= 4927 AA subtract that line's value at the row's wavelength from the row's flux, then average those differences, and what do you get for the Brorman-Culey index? -0.12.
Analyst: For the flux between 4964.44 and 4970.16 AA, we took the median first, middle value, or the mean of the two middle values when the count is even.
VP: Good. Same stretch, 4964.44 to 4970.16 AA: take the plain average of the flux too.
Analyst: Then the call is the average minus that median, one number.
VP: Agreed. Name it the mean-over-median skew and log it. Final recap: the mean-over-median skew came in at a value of 0.052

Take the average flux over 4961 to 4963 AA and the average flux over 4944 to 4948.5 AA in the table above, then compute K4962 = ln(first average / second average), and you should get 0.07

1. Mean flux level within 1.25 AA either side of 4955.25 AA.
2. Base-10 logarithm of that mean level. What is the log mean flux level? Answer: 0.355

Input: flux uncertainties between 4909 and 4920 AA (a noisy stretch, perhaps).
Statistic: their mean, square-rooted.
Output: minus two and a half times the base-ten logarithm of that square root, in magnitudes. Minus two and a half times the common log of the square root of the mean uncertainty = 0.937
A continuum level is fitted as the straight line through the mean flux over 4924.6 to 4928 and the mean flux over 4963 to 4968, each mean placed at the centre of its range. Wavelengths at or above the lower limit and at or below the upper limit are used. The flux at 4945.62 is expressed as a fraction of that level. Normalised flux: 1.07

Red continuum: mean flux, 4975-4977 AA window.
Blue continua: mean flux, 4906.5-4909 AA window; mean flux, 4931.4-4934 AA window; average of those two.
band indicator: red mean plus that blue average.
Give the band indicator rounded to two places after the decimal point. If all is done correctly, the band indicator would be 4.31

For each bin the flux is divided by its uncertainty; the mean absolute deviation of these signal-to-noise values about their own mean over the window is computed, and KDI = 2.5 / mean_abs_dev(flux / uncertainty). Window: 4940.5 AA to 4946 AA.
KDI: 3.0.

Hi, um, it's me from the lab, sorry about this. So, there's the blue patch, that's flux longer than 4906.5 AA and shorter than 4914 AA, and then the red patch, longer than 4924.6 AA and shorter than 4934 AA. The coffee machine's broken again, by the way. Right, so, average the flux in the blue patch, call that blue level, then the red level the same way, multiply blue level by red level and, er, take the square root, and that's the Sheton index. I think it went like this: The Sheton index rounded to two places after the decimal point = 2.21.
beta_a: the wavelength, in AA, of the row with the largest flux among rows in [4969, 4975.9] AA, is 4971.88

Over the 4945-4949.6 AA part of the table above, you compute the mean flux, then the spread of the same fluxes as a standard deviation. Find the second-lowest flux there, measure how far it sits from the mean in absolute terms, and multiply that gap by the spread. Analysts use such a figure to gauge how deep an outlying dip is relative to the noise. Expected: 0.002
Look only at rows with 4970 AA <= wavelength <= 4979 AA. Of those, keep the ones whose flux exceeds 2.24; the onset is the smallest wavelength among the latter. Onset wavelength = 4970.73 AA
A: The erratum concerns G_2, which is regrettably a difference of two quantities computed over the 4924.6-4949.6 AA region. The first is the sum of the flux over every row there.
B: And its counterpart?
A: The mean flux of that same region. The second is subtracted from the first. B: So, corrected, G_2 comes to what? 45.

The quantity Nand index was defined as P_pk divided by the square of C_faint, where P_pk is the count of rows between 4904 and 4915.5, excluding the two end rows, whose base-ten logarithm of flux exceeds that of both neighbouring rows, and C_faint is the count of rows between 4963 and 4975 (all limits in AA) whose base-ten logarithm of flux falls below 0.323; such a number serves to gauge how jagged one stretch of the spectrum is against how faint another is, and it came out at 0.12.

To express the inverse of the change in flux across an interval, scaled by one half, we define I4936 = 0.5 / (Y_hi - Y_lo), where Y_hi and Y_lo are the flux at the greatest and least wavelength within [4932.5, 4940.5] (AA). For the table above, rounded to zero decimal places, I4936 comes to -2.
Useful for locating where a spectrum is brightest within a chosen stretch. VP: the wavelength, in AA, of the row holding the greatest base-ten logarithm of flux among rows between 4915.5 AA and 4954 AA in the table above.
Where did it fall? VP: 4952.45 AA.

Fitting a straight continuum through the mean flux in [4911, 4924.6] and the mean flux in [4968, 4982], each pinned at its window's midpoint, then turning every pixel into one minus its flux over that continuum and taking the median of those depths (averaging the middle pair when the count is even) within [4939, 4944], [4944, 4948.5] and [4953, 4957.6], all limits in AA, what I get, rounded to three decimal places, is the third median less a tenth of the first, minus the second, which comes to -0.016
